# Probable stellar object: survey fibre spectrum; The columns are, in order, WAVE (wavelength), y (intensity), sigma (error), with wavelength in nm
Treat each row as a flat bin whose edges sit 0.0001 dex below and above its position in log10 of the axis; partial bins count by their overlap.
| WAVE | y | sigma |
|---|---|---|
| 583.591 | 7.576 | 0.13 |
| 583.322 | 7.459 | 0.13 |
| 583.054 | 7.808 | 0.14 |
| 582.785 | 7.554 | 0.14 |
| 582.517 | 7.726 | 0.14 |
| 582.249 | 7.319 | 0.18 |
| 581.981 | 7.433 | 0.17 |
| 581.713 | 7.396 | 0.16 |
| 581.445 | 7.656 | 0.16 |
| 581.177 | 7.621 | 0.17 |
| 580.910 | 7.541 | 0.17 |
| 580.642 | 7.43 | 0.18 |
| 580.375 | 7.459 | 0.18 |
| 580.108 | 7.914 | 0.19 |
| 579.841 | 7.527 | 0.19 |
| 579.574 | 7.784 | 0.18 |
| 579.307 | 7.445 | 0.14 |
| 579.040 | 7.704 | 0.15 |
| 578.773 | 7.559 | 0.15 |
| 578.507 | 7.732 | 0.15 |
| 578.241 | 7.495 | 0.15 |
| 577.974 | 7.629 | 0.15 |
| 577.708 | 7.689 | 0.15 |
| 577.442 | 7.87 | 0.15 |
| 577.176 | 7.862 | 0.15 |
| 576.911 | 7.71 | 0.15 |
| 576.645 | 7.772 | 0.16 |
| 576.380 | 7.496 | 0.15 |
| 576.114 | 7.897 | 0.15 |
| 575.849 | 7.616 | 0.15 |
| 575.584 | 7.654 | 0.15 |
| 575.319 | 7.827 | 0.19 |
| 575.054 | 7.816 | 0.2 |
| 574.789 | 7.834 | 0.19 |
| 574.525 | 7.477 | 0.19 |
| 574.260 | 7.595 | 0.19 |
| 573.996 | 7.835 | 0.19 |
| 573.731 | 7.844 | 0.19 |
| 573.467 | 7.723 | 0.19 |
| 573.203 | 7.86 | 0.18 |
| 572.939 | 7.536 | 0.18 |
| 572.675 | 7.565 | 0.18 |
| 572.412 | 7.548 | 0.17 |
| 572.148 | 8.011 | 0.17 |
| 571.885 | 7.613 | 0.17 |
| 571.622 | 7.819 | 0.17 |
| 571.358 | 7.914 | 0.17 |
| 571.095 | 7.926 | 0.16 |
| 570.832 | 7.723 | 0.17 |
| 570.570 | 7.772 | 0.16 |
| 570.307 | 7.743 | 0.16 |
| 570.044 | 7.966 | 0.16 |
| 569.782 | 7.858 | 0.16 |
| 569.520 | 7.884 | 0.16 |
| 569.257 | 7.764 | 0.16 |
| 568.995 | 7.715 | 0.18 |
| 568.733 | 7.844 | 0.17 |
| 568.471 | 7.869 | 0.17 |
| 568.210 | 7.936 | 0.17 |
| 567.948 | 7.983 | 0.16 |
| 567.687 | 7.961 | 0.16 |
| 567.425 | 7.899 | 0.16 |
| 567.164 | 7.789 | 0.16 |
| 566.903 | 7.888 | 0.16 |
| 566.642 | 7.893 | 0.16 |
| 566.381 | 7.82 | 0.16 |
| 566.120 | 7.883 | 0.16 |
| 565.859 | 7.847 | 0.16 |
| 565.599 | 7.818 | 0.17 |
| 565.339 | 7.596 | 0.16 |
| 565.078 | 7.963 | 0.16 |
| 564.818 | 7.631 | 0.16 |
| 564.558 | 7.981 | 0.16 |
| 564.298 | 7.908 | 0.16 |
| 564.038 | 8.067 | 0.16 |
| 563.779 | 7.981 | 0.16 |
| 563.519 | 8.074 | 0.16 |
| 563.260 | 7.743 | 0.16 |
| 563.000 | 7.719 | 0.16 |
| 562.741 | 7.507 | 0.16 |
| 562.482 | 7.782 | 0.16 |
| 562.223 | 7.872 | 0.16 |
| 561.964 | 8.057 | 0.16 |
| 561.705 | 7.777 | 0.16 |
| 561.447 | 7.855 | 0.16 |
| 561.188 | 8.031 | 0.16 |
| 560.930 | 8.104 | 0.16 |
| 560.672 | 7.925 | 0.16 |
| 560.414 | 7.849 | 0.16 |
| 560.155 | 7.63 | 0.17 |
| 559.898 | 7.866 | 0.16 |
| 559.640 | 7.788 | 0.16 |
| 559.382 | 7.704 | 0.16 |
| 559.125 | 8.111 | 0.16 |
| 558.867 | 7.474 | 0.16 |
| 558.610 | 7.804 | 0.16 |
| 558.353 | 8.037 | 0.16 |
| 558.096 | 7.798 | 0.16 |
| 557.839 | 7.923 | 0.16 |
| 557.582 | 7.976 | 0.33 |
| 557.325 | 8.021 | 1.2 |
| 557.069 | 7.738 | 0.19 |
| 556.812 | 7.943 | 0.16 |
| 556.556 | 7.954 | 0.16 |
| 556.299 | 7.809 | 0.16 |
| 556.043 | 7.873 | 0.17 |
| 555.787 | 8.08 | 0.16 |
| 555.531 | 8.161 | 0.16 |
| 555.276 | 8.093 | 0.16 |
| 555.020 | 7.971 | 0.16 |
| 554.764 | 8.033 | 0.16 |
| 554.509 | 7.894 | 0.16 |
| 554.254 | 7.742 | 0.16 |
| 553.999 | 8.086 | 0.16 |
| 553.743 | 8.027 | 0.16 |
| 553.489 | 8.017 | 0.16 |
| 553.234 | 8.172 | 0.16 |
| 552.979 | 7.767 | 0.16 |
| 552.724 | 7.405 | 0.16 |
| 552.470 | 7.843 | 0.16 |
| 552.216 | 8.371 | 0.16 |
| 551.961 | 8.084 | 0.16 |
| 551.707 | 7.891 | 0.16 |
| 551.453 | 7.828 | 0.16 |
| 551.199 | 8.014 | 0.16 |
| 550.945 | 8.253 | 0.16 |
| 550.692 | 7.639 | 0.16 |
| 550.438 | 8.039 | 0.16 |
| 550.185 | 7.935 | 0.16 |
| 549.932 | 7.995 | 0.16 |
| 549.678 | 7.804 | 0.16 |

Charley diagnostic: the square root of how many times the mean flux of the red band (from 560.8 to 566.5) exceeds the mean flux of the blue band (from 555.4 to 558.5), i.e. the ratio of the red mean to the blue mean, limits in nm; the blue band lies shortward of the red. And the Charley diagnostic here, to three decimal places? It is 0.995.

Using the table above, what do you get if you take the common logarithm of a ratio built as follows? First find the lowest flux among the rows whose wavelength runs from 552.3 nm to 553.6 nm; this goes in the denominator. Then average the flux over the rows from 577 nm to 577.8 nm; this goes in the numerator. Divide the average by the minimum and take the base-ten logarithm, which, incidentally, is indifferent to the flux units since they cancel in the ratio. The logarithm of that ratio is 0.023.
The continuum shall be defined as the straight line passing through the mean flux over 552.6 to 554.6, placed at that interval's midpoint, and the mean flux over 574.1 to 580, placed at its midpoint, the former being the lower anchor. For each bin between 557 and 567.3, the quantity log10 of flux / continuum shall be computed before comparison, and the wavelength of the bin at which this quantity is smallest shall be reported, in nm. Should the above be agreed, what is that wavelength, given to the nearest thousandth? 558.867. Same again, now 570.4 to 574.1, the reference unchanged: 572.939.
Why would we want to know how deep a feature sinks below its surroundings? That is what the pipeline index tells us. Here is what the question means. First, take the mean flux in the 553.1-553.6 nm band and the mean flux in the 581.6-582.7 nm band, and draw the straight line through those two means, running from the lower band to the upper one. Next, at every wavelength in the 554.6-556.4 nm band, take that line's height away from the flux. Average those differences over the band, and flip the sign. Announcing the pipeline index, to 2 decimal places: 0.04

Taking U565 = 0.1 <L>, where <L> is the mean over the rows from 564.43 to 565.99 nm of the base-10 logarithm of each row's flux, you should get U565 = 0.0892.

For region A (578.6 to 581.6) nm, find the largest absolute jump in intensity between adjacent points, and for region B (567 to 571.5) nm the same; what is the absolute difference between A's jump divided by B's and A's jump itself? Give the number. 1.6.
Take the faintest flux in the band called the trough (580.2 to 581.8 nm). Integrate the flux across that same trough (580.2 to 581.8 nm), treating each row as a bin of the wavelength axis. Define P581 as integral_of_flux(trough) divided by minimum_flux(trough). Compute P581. 1.63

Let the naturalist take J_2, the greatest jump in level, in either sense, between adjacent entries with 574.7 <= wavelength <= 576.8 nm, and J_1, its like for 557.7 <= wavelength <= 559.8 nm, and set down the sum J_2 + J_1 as 1.0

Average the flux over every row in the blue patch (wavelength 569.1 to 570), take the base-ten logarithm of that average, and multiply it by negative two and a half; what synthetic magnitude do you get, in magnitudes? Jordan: -2.24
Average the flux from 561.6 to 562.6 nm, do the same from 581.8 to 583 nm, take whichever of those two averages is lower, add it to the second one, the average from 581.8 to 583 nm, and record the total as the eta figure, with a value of 15.0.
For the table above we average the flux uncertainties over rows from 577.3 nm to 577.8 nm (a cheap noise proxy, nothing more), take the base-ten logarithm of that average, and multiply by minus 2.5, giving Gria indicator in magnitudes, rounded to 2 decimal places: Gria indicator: 2.06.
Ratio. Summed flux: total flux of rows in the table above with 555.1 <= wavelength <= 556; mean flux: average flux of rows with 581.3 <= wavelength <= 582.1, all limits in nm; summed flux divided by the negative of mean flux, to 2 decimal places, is -3.25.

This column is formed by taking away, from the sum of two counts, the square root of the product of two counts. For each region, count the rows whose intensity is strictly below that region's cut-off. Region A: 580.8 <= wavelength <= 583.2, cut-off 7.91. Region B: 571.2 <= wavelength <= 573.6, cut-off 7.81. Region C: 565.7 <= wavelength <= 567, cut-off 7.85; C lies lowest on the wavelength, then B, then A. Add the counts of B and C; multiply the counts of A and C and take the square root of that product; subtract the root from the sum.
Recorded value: 2.8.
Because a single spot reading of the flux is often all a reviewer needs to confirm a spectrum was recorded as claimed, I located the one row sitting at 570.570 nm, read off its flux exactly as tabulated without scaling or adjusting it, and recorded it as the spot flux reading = 7.772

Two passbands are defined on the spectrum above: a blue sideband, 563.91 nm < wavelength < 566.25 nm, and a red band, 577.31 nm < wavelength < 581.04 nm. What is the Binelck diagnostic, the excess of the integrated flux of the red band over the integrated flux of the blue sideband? 10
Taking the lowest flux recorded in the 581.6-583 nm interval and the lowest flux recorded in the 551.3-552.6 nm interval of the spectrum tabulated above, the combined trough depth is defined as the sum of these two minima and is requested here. 15.1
